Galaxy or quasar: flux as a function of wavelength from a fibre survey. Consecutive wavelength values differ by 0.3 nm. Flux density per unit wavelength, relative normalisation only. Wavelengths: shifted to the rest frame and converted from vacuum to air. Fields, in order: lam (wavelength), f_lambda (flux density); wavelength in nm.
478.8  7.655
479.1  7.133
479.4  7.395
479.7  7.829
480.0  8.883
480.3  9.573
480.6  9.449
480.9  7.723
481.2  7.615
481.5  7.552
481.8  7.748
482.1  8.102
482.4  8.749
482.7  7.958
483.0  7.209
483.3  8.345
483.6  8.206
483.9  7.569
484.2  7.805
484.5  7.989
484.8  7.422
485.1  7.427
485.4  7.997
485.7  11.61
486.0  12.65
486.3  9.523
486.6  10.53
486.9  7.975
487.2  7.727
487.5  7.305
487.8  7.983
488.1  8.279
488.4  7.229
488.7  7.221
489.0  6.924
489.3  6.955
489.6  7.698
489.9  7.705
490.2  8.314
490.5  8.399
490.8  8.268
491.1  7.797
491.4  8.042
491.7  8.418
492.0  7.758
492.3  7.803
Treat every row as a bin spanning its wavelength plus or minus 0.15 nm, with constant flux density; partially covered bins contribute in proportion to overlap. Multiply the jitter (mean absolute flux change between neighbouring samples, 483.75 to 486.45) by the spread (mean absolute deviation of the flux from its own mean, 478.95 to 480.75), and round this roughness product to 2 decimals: 1.08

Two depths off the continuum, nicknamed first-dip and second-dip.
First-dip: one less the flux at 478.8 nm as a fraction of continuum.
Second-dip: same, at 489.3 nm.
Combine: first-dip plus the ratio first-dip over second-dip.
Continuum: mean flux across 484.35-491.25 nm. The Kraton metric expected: 0.6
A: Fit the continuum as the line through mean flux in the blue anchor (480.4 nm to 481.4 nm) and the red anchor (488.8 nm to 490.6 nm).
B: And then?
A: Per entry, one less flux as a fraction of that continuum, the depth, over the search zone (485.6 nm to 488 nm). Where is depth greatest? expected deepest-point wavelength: 487.5 nm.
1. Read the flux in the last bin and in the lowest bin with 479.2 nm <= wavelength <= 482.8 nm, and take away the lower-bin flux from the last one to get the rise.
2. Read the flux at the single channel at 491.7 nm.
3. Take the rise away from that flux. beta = 7.9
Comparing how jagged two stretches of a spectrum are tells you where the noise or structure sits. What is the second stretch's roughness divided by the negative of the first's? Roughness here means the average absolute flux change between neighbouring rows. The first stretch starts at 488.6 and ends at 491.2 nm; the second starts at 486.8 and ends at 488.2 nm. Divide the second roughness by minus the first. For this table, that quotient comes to -1.4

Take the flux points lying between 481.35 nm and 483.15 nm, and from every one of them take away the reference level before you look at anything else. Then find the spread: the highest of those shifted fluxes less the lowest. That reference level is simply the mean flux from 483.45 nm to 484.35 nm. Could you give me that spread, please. 1.5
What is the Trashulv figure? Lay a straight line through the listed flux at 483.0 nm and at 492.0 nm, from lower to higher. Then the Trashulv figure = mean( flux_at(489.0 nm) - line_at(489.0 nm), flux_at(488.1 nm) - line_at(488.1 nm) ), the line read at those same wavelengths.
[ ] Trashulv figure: 0.1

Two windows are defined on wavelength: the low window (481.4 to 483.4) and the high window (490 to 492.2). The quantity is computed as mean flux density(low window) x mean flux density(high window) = 65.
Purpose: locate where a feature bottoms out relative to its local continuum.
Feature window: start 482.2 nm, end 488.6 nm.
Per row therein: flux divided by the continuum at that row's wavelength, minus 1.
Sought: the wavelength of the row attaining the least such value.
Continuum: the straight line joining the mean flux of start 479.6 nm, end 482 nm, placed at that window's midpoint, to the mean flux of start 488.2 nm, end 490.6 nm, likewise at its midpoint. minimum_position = 483.0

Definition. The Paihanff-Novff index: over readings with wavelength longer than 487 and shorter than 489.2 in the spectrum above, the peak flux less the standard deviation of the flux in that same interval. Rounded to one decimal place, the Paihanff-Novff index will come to 7.8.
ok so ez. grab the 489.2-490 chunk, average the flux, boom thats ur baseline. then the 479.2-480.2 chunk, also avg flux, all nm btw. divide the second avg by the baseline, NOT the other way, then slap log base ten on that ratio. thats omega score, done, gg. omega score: 0.03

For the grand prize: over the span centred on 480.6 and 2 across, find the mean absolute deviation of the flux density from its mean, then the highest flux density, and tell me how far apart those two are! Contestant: 8.8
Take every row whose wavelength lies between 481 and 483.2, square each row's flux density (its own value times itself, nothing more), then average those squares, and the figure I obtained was 62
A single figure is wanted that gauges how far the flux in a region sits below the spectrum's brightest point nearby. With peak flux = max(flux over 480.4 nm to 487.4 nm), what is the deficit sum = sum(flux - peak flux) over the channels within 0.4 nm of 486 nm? -4.2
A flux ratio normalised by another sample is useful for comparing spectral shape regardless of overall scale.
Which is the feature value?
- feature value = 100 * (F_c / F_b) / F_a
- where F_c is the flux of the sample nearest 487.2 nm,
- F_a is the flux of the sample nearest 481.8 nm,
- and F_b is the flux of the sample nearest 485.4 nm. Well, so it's 12.5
